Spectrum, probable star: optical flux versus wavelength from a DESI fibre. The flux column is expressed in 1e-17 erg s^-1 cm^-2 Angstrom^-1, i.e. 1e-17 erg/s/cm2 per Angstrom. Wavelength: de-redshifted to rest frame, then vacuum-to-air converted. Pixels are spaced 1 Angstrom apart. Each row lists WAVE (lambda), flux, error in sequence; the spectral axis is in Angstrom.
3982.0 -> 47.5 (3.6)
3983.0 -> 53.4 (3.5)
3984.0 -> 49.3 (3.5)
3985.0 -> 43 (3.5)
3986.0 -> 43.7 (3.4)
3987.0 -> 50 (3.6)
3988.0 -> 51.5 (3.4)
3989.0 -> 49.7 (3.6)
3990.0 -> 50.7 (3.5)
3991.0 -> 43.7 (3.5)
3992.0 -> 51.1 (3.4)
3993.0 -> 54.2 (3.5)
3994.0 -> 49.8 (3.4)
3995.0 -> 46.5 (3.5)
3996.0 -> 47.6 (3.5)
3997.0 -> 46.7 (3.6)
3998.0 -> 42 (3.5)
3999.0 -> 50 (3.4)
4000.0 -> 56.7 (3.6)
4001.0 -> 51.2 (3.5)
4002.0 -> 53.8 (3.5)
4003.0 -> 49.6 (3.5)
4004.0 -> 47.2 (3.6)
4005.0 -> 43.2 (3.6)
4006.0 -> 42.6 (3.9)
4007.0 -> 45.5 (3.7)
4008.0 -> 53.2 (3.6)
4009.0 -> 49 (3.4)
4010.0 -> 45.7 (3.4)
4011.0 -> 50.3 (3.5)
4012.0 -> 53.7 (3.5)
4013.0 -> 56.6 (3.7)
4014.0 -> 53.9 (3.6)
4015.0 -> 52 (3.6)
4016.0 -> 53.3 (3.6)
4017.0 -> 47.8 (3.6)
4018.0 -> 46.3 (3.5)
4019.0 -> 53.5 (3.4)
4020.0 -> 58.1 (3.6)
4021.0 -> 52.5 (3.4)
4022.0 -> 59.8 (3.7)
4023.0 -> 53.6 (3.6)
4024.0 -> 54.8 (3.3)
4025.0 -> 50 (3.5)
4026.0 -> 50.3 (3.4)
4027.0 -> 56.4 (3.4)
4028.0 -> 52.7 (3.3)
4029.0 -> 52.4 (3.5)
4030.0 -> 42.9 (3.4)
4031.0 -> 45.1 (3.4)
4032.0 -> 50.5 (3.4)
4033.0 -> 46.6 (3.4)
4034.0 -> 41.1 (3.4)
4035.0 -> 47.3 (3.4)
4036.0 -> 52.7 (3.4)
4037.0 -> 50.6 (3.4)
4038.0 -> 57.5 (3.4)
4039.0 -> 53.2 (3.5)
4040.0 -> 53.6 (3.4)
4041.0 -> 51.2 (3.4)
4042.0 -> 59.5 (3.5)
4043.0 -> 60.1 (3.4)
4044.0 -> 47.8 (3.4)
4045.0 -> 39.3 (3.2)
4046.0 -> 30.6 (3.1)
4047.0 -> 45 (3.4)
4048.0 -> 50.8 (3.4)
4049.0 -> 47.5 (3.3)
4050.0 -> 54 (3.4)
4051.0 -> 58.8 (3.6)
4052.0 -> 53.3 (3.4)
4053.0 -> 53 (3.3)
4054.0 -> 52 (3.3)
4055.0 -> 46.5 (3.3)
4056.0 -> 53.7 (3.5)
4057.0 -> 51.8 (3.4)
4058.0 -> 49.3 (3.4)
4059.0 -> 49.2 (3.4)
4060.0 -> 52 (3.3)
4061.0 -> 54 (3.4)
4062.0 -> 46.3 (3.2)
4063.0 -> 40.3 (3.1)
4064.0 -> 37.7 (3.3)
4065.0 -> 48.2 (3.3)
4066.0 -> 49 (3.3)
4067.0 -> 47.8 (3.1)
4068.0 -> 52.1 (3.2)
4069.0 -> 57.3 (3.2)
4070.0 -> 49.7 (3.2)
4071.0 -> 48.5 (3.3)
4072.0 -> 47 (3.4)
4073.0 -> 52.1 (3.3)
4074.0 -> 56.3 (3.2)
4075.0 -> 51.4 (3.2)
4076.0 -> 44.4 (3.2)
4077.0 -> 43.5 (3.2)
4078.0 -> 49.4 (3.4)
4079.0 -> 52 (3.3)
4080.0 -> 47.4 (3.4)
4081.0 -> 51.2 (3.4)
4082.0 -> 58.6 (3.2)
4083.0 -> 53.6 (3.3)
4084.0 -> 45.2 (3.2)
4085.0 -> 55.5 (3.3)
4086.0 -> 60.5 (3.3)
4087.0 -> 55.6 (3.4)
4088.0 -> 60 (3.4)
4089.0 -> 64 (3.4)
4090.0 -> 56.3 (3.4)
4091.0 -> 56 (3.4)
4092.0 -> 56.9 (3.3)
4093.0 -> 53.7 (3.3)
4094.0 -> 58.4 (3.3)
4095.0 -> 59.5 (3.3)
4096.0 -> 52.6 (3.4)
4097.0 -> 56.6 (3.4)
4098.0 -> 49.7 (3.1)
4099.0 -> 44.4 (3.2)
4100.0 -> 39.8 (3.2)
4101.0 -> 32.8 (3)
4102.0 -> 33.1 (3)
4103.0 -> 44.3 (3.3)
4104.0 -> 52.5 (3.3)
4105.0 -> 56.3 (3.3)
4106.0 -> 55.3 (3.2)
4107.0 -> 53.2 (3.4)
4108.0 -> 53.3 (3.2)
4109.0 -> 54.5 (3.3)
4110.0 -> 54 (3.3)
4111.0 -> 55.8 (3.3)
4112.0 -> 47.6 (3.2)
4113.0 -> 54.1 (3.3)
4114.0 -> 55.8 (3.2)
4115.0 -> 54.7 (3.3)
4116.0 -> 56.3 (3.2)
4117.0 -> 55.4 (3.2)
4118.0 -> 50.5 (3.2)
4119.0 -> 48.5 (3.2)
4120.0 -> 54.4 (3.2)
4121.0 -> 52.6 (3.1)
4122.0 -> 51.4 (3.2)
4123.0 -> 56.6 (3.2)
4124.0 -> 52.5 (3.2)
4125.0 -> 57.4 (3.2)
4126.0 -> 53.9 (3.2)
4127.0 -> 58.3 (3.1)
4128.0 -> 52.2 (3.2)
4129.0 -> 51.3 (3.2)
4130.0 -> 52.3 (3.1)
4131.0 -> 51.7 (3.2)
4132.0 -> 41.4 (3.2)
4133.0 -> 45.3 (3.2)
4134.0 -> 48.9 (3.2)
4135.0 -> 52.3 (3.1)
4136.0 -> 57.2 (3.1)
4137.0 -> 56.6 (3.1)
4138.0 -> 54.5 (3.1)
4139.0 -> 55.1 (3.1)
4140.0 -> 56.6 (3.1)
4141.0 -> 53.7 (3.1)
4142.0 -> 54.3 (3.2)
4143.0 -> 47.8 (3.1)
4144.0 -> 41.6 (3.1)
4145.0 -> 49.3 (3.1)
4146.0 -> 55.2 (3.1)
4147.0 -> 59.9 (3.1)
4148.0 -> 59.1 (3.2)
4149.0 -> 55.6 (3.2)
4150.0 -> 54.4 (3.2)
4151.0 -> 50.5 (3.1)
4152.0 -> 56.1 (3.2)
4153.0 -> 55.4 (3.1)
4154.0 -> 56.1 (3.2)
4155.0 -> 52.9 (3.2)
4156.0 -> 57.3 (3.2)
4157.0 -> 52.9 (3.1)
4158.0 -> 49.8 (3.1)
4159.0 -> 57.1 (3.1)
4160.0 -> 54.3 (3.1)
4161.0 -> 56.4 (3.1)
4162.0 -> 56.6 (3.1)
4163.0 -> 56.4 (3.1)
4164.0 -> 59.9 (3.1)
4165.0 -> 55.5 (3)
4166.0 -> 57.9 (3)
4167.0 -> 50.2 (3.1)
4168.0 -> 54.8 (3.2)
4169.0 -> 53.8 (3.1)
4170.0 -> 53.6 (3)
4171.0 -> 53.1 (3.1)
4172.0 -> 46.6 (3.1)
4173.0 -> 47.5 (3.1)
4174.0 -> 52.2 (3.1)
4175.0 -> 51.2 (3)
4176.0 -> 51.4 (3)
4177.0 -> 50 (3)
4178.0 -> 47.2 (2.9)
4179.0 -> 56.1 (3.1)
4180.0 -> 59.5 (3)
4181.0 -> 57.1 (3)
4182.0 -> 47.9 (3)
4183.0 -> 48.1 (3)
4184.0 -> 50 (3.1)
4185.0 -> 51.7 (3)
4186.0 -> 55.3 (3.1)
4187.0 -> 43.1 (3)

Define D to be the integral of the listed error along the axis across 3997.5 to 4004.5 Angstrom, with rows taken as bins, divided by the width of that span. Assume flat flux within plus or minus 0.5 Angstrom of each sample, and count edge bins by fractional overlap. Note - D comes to 3.51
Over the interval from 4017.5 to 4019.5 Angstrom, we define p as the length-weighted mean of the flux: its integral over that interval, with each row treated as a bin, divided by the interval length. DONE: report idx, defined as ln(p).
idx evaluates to 3.91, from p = 50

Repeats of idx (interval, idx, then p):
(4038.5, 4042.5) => 4.00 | 54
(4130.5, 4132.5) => 3.84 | 47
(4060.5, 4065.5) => 3.81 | 45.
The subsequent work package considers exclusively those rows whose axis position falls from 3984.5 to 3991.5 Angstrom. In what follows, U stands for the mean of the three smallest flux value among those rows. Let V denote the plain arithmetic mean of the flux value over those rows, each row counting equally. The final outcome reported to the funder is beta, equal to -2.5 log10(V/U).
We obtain -0.096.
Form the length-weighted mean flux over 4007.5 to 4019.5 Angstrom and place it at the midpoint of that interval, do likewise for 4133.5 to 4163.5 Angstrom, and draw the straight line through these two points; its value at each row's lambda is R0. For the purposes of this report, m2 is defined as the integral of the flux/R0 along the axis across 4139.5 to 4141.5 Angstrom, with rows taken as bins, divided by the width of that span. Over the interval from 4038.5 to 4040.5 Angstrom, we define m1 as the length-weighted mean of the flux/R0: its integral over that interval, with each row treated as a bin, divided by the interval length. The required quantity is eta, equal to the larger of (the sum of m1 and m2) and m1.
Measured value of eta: 2.052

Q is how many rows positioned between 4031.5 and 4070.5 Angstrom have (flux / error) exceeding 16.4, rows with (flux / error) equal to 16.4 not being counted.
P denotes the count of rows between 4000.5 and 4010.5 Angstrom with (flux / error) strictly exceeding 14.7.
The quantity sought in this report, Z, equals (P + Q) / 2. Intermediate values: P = 2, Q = 4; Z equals 3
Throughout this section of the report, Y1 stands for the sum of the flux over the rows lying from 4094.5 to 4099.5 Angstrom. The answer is 263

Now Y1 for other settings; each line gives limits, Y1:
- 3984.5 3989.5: 238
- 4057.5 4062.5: 251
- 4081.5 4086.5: 273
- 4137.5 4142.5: 274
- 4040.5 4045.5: 258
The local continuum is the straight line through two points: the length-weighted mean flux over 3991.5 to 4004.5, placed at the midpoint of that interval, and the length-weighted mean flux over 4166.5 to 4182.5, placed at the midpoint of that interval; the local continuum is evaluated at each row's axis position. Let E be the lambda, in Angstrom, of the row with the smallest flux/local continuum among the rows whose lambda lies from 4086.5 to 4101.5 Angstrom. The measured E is 4101.0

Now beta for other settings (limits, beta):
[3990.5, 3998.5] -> -0.086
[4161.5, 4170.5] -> -0.058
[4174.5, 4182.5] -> -0.090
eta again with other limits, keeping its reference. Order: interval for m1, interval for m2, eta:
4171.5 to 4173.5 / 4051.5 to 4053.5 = 1.881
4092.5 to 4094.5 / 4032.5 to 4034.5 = 1.906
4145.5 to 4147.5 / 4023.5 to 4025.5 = 2.081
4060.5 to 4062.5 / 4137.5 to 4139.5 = 1.975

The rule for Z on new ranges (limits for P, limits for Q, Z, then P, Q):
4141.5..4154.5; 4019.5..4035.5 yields 7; 12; 2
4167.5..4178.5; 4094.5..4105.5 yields 7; 11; 3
